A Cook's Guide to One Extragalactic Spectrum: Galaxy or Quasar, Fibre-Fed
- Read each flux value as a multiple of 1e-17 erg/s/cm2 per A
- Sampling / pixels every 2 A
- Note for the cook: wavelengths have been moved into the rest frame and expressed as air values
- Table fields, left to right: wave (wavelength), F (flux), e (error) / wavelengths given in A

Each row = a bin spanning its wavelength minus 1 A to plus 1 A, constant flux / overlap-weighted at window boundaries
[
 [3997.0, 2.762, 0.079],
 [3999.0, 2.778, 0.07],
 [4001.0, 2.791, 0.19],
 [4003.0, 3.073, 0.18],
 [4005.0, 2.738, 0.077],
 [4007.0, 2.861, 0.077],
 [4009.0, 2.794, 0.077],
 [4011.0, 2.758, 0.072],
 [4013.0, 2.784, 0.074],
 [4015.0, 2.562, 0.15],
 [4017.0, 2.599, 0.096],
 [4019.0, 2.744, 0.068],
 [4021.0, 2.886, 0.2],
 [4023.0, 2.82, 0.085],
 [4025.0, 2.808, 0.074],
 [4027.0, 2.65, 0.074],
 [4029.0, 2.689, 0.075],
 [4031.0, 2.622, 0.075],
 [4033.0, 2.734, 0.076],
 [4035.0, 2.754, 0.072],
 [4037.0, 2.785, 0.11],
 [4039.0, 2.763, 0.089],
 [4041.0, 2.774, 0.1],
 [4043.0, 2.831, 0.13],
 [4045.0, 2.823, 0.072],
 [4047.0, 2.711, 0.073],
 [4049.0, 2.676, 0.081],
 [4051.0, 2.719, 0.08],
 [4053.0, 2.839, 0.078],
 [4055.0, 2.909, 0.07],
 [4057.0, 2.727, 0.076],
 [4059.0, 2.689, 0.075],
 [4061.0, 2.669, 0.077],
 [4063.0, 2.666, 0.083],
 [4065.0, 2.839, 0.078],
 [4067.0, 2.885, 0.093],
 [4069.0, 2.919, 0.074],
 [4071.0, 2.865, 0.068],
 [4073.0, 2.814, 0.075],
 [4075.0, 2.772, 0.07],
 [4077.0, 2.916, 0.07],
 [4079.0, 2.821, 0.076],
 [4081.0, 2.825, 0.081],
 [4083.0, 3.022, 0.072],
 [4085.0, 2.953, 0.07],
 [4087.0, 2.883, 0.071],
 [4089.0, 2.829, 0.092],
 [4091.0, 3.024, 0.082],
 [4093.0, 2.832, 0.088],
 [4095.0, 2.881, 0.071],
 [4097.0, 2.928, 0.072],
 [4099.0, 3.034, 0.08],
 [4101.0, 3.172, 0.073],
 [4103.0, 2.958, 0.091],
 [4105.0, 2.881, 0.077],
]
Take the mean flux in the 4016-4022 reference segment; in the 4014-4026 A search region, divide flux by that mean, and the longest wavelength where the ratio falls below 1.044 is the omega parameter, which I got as 4025.0 A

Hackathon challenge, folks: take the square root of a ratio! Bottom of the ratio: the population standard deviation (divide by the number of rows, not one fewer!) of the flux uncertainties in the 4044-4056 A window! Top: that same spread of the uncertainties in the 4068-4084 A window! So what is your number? 0.96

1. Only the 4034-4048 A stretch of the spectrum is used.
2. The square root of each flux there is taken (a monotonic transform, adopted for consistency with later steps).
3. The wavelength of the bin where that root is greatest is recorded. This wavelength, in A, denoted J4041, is 4043.0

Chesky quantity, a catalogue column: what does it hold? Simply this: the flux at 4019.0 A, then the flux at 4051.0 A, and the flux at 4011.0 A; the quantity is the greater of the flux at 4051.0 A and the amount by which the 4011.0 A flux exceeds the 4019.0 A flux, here 2.72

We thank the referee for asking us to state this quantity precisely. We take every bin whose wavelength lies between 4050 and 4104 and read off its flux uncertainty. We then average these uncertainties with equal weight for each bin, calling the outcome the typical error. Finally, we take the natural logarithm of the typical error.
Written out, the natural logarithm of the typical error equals -2.56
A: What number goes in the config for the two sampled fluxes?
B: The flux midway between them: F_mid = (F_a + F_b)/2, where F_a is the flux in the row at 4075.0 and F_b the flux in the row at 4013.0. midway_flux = 2.78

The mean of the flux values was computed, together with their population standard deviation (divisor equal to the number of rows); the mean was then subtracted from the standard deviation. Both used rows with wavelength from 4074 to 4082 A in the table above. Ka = -2.78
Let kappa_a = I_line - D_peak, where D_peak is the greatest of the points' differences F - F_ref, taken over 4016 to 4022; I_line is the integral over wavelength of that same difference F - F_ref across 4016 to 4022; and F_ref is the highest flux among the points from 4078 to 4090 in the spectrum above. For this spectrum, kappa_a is -1.54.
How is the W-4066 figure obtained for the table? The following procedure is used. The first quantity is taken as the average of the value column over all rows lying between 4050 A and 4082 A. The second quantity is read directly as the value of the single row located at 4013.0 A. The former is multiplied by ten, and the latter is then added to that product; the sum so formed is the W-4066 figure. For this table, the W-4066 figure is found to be 30.8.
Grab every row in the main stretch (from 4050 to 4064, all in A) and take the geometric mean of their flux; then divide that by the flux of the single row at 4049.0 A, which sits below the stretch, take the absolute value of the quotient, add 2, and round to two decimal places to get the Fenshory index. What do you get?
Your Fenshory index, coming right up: 3.03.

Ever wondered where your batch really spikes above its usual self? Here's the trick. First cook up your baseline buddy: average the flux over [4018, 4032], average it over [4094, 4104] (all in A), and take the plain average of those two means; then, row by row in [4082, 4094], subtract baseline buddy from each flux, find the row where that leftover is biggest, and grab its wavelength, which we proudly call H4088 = 4091.0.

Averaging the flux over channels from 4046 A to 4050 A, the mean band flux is 2.69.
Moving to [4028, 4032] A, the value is 2.66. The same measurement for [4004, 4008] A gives 2.80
